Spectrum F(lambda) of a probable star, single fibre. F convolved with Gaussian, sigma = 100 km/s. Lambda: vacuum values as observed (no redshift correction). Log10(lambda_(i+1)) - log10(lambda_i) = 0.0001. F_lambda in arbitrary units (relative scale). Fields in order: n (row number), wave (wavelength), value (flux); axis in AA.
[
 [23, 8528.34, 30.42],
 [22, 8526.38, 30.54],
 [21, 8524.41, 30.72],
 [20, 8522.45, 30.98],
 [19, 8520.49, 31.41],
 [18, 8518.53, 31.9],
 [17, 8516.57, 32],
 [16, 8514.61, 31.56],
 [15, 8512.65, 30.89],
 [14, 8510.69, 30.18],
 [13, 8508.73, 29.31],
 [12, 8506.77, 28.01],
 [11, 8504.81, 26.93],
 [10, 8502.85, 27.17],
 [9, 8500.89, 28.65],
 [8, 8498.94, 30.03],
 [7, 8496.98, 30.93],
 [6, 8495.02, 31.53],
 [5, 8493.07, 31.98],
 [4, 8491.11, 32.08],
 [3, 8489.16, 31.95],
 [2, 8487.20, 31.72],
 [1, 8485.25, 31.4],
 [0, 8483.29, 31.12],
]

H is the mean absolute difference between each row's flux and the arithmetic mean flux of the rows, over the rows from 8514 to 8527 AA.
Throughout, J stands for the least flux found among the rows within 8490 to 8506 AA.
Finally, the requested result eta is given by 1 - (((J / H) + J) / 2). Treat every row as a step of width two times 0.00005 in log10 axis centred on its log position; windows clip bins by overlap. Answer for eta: -41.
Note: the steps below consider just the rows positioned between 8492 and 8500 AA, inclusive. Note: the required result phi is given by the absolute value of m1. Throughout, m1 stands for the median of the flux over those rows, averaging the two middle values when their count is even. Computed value 31.2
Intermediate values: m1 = 31.2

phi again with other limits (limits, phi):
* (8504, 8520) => 30.5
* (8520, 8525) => 31.0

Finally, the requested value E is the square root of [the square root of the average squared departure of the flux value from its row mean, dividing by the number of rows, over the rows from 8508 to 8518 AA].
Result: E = 1.0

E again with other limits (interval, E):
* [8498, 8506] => 1.1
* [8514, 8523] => 0.6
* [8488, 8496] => 0.5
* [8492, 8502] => 1.1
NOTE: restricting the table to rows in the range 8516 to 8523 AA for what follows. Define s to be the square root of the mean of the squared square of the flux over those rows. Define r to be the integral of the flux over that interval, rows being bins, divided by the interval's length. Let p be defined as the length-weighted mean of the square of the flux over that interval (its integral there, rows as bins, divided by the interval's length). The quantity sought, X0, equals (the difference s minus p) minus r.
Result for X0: -33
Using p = 998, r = 31.6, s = 997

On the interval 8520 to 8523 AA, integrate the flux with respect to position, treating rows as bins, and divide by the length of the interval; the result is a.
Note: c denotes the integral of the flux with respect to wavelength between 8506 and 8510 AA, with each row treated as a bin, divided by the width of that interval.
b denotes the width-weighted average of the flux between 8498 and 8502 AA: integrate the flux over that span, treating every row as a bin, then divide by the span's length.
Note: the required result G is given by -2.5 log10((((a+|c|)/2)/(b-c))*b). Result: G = -8.1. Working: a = 31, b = 29.3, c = 28.8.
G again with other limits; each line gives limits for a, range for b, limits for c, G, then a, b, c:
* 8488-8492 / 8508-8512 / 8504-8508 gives -6.5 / 32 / 29.9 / 27.6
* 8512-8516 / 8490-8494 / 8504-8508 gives -5.8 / 31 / 32.0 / 27.6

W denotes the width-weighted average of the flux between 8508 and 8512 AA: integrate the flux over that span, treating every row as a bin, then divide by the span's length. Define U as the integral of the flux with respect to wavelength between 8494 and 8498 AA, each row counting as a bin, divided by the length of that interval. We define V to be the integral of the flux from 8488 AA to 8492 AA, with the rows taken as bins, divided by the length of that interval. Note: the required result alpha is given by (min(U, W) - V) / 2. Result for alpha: -1.1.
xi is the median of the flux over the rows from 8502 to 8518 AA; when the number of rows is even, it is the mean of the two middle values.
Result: 30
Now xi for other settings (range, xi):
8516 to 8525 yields 31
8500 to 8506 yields 27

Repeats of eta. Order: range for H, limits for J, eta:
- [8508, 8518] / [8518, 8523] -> -33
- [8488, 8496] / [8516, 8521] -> -103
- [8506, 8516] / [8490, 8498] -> -29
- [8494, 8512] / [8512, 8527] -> -26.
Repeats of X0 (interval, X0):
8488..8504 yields -23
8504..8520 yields -29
